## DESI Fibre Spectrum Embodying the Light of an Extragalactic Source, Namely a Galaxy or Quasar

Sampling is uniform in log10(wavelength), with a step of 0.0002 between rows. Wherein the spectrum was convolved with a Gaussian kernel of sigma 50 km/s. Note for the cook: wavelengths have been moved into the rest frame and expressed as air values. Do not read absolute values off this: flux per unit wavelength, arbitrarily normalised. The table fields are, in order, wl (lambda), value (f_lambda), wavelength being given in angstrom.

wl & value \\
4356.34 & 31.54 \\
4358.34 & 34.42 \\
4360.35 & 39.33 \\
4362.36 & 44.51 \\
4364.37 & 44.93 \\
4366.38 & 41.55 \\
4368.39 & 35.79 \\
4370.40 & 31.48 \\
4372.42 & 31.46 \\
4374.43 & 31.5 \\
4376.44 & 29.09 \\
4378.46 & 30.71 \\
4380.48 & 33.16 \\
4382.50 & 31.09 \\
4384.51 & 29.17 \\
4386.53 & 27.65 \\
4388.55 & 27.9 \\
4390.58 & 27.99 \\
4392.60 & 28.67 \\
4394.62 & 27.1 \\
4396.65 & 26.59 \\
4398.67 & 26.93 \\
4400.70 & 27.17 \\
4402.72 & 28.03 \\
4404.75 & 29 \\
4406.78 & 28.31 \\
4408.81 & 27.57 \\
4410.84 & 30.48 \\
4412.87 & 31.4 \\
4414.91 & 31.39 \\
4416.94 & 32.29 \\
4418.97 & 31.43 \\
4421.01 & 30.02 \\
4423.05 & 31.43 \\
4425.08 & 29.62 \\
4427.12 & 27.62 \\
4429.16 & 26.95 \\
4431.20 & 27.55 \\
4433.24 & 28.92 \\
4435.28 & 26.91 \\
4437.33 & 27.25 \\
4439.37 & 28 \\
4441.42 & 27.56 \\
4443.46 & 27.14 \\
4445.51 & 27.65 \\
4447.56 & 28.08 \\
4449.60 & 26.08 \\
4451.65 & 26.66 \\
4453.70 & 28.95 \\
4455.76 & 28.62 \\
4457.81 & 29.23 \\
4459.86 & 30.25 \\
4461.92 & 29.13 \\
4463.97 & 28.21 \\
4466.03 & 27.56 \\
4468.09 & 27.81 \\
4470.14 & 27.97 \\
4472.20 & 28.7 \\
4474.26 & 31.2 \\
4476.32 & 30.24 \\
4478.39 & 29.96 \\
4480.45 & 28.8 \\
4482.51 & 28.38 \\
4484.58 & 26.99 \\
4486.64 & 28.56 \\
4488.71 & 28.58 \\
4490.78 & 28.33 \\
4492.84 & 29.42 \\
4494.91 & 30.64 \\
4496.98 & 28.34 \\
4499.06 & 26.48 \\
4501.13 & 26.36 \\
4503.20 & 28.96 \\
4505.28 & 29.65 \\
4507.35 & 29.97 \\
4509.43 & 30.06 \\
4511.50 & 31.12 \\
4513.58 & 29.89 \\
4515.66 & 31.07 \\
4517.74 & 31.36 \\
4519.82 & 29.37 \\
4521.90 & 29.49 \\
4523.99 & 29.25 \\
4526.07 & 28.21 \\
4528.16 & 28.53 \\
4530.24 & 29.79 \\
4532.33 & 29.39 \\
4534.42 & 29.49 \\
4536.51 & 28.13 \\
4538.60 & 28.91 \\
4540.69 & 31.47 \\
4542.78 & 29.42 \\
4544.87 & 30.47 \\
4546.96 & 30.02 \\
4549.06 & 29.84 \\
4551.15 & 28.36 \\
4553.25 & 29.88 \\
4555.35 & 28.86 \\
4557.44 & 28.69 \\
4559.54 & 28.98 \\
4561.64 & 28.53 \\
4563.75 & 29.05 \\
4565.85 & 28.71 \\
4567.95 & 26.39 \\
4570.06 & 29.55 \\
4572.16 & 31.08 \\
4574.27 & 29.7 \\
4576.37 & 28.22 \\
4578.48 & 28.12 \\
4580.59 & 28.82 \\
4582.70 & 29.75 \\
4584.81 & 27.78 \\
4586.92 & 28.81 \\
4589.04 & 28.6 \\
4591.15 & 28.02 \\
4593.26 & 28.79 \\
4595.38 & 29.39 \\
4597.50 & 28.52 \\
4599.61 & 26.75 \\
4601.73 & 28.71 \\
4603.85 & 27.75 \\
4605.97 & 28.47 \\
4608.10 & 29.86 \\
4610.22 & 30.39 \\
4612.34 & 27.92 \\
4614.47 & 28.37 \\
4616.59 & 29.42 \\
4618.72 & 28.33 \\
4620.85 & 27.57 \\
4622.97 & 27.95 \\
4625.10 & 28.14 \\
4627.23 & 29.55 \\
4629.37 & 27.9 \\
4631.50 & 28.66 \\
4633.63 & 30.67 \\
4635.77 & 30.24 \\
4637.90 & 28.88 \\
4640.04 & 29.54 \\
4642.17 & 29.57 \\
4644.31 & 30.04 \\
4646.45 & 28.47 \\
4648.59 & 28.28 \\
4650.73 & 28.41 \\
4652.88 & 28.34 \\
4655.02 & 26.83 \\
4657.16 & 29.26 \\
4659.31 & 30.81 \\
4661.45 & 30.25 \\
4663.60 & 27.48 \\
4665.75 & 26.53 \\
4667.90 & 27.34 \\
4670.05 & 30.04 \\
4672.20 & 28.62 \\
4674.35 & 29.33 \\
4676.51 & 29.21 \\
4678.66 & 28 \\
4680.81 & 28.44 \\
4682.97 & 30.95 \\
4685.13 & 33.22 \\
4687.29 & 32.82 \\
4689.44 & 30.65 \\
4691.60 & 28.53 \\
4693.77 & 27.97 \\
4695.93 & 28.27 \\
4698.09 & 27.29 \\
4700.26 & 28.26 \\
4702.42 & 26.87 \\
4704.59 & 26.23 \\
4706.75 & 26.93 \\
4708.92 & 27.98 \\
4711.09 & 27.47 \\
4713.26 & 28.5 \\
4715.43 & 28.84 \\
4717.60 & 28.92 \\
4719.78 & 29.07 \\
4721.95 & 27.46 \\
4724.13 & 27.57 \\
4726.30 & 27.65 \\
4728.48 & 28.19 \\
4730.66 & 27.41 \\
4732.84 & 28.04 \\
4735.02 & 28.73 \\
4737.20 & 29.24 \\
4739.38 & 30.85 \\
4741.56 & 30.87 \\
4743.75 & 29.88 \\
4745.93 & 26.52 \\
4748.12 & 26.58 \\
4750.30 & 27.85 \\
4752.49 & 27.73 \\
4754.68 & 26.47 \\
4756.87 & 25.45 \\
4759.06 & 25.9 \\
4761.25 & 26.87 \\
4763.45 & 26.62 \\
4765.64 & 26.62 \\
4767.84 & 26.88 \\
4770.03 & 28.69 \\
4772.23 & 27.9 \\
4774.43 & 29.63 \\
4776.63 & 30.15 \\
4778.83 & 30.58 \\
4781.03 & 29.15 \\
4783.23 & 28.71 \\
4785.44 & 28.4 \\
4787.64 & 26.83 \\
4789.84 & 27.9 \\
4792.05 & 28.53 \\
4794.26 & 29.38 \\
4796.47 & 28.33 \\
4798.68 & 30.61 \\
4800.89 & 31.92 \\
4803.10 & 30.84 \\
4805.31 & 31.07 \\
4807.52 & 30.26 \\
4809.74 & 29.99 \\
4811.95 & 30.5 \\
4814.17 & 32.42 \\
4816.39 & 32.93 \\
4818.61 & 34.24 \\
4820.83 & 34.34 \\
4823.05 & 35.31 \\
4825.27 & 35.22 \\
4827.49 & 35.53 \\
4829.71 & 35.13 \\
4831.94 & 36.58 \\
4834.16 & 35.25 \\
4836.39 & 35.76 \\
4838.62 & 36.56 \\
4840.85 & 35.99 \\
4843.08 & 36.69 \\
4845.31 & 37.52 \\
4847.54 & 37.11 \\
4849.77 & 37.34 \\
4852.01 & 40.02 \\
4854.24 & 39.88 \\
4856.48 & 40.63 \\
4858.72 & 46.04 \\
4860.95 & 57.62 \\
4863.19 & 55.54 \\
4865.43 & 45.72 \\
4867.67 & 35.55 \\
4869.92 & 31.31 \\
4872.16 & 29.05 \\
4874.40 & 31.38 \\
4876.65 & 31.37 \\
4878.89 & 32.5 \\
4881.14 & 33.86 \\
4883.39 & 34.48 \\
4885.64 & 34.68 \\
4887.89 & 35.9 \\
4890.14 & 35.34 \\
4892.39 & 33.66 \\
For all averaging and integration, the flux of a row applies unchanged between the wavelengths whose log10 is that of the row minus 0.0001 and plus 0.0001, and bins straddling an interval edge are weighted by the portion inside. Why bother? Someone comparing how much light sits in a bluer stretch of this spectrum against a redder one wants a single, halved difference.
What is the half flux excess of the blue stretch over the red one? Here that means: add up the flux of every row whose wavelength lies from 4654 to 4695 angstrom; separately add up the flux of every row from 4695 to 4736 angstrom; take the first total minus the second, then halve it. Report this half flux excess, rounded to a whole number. 13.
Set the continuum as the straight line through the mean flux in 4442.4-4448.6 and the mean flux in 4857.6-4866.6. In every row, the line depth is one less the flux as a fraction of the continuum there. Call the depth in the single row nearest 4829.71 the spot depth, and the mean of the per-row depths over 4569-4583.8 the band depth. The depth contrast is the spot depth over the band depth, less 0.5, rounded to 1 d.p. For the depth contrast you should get 1.3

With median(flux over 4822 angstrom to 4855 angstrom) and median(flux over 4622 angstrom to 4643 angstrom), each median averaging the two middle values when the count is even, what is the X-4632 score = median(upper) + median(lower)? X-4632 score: 65.8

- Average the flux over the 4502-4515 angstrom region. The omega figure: 29.9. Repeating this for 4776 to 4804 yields 29.3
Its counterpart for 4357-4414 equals 31.5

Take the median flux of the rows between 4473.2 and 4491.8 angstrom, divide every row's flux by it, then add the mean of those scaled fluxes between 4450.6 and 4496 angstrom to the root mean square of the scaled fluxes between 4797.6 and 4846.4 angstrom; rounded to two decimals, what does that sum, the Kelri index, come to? 2.20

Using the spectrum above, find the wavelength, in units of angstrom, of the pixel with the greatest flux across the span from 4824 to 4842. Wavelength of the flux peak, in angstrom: 4831.94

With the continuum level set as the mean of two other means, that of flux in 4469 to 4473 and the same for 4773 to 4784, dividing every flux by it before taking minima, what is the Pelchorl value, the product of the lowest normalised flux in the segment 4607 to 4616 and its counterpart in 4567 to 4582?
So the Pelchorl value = 0.877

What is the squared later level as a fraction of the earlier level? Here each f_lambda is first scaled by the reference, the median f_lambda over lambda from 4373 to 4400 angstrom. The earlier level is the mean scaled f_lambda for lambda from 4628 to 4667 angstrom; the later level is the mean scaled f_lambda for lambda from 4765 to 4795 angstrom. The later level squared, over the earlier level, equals 0.98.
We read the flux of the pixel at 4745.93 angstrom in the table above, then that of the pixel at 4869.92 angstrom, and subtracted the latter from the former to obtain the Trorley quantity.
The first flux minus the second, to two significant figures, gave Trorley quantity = -4.8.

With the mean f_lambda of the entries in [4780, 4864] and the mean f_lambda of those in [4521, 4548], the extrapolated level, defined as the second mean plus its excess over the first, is 24.0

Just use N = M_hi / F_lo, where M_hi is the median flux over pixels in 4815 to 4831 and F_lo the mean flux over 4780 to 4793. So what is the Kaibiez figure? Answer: 1.24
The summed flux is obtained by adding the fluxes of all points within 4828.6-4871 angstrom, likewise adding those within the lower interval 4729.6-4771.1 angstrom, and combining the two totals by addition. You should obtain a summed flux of 1283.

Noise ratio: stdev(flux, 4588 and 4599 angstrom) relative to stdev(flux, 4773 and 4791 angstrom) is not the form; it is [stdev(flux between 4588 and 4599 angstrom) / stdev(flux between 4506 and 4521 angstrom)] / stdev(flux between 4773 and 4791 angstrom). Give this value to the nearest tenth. 0.5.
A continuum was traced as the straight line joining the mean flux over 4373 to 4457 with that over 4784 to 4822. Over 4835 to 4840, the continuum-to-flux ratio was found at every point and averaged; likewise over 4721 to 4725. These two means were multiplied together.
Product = 0.93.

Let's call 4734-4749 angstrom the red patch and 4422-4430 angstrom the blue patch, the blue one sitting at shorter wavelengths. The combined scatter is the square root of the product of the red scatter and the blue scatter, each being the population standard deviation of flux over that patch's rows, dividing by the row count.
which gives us 1.7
